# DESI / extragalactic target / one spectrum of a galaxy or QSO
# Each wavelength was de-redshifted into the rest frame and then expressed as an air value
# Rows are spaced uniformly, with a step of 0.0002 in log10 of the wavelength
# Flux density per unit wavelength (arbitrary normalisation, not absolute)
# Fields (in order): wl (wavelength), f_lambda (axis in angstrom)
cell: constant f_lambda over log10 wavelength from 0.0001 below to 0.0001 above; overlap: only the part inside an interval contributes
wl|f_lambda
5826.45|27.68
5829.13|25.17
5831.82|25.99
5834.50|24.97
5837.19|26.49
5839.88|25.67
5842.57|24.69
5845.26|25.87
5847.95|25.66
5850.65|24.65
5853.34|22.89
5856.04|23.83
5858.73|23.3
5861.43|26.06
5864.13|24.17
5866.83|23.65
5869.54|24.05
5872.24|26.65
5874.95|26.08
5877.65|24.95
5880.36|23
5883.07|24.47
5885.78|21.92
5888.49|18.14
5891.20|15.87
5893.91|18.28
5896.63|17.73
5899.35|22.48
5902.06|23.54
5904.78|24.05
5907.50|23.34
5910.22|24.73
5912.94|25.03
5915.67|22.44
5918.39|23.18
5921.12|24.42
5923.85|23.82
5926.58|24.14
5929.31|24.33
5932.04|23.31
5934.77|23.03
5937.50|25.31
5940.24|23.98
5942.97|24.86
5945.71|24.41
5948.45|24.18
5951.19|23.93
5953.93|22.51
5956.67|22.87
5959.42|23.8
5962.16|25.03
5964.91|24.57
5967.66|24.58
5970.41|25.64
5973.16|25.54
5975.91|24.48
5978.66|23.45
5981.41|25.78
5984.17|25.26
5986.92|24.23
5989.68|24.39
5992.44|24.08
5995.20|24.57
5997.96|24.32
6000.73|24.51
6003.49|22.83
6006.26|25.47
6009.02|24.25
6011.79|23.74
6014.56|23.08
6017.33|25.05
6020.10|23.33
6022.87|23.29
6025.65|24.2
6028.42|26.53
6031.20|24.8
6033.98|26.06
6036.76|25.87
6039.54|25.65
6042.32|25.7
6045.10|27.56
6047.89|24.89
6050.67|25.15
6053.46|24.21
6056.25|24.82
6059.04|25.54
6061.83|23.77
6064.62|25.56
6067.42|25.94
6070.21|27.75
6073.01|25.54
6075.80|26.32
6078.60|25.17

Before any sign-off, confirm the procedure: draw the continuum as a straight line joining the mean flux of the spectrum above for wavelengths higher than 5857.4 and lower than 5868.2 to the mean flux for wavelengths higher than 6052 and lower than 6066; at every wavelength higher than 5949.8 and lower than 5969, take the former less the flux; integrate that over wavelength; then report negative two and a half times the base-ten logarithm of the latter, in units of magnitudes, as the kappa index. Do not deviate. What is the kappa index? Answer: -2.7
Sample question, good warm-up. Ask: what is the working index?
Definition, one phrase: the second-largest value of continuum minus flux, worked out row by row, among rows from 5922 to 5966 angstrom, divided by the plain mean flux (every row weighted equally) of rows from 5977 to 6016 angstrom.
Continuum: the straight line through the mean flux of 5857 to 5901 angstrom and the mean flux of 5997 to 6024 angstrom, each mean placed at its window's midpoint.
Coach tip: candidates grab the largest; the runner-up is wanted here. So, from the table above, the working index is 0.022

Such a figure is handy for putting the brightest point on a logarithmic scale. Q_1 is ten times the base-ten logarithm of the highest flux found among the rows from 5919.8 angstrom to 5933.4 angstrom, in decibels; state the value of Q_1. 13.9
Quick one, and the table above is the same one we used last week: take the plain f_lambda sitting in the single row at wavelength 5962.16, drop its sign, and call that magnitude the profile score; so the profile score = 25.0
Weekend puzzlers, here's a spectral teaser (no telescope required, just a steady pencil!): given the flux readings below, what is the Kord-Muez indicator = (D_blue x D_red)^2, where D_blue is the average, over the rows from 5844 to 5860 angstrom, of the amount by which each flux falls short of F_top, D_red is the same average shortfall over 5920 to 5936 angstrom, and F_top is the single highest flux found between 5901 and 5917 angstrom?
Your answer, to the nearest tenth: 0.6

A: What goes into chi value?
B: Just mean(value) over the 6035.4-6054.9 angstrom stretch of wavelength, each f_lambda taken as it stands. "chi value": 25.6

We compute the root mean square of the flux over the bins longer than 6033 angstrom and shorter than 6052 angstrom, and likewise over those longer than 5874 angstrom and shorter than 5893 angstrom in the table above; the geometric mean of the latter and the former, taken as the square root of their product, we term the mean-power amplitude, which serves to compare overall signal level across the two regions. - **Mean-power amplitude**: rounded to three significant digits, 24.0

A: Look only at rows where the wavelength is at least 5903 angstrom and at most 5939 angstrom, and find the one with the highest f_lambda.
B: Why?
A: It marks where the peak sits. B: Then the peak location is 5937.50 angstrom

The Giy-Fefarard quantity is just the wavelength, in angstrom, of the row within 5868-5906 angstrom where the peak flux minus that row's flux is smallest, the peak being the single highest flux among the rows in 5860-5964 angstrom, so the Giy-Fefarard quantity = 5872.24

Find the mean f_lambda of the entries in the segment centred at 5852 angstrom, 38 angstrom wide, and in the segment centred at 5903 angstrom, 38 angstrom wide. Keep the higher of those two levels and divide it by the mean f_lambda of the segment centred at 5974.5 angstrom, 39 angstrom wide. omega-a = 1.01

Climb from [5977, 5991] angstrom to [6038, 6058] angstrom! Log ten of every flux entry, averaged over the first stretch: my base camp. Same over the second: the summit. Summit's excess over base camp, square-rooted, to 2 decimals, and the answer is 0.12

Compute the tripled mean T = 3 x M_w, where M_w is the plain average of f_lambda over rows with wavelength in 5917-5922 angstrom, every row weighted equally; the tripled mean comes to 71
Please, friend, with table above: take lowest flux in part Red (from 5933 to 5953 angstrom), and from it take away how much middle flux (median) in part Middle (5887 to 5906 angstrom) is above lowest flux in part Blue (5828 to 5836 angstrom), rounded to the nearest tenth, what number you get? 29.7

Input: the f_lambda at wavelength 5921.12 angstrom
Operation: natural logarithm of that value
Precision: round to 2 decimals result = 3.20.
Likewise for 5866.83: 3.16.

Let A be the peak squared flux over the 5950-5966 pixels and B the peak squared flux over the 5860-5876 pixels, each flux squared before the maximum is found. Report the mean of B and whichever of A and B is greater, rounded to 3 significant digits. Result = 710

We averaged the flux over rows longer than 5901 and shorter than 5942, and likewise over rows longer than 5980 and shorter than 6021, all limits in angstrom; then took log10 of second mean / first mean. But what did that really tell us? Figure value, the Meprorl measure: 0.01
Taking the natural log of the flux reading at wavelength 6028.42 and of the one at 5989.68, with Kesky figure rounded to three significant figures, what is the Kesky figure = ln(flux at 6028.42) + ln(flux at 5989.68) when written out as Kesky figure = 6.47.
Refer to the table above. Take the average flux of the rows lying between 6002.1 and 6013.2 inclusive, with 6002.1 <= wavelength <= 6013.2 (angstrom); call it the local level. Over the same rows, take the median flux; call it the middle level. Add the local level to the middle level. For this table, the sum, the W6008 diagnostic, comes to 48.1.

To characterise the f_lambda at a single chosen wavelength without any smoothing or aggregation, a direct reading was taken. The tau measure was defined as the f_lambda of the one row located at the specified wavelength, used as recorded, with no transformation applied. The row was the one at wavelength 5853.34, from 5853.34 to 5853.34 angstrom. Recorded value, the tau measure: 22.89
